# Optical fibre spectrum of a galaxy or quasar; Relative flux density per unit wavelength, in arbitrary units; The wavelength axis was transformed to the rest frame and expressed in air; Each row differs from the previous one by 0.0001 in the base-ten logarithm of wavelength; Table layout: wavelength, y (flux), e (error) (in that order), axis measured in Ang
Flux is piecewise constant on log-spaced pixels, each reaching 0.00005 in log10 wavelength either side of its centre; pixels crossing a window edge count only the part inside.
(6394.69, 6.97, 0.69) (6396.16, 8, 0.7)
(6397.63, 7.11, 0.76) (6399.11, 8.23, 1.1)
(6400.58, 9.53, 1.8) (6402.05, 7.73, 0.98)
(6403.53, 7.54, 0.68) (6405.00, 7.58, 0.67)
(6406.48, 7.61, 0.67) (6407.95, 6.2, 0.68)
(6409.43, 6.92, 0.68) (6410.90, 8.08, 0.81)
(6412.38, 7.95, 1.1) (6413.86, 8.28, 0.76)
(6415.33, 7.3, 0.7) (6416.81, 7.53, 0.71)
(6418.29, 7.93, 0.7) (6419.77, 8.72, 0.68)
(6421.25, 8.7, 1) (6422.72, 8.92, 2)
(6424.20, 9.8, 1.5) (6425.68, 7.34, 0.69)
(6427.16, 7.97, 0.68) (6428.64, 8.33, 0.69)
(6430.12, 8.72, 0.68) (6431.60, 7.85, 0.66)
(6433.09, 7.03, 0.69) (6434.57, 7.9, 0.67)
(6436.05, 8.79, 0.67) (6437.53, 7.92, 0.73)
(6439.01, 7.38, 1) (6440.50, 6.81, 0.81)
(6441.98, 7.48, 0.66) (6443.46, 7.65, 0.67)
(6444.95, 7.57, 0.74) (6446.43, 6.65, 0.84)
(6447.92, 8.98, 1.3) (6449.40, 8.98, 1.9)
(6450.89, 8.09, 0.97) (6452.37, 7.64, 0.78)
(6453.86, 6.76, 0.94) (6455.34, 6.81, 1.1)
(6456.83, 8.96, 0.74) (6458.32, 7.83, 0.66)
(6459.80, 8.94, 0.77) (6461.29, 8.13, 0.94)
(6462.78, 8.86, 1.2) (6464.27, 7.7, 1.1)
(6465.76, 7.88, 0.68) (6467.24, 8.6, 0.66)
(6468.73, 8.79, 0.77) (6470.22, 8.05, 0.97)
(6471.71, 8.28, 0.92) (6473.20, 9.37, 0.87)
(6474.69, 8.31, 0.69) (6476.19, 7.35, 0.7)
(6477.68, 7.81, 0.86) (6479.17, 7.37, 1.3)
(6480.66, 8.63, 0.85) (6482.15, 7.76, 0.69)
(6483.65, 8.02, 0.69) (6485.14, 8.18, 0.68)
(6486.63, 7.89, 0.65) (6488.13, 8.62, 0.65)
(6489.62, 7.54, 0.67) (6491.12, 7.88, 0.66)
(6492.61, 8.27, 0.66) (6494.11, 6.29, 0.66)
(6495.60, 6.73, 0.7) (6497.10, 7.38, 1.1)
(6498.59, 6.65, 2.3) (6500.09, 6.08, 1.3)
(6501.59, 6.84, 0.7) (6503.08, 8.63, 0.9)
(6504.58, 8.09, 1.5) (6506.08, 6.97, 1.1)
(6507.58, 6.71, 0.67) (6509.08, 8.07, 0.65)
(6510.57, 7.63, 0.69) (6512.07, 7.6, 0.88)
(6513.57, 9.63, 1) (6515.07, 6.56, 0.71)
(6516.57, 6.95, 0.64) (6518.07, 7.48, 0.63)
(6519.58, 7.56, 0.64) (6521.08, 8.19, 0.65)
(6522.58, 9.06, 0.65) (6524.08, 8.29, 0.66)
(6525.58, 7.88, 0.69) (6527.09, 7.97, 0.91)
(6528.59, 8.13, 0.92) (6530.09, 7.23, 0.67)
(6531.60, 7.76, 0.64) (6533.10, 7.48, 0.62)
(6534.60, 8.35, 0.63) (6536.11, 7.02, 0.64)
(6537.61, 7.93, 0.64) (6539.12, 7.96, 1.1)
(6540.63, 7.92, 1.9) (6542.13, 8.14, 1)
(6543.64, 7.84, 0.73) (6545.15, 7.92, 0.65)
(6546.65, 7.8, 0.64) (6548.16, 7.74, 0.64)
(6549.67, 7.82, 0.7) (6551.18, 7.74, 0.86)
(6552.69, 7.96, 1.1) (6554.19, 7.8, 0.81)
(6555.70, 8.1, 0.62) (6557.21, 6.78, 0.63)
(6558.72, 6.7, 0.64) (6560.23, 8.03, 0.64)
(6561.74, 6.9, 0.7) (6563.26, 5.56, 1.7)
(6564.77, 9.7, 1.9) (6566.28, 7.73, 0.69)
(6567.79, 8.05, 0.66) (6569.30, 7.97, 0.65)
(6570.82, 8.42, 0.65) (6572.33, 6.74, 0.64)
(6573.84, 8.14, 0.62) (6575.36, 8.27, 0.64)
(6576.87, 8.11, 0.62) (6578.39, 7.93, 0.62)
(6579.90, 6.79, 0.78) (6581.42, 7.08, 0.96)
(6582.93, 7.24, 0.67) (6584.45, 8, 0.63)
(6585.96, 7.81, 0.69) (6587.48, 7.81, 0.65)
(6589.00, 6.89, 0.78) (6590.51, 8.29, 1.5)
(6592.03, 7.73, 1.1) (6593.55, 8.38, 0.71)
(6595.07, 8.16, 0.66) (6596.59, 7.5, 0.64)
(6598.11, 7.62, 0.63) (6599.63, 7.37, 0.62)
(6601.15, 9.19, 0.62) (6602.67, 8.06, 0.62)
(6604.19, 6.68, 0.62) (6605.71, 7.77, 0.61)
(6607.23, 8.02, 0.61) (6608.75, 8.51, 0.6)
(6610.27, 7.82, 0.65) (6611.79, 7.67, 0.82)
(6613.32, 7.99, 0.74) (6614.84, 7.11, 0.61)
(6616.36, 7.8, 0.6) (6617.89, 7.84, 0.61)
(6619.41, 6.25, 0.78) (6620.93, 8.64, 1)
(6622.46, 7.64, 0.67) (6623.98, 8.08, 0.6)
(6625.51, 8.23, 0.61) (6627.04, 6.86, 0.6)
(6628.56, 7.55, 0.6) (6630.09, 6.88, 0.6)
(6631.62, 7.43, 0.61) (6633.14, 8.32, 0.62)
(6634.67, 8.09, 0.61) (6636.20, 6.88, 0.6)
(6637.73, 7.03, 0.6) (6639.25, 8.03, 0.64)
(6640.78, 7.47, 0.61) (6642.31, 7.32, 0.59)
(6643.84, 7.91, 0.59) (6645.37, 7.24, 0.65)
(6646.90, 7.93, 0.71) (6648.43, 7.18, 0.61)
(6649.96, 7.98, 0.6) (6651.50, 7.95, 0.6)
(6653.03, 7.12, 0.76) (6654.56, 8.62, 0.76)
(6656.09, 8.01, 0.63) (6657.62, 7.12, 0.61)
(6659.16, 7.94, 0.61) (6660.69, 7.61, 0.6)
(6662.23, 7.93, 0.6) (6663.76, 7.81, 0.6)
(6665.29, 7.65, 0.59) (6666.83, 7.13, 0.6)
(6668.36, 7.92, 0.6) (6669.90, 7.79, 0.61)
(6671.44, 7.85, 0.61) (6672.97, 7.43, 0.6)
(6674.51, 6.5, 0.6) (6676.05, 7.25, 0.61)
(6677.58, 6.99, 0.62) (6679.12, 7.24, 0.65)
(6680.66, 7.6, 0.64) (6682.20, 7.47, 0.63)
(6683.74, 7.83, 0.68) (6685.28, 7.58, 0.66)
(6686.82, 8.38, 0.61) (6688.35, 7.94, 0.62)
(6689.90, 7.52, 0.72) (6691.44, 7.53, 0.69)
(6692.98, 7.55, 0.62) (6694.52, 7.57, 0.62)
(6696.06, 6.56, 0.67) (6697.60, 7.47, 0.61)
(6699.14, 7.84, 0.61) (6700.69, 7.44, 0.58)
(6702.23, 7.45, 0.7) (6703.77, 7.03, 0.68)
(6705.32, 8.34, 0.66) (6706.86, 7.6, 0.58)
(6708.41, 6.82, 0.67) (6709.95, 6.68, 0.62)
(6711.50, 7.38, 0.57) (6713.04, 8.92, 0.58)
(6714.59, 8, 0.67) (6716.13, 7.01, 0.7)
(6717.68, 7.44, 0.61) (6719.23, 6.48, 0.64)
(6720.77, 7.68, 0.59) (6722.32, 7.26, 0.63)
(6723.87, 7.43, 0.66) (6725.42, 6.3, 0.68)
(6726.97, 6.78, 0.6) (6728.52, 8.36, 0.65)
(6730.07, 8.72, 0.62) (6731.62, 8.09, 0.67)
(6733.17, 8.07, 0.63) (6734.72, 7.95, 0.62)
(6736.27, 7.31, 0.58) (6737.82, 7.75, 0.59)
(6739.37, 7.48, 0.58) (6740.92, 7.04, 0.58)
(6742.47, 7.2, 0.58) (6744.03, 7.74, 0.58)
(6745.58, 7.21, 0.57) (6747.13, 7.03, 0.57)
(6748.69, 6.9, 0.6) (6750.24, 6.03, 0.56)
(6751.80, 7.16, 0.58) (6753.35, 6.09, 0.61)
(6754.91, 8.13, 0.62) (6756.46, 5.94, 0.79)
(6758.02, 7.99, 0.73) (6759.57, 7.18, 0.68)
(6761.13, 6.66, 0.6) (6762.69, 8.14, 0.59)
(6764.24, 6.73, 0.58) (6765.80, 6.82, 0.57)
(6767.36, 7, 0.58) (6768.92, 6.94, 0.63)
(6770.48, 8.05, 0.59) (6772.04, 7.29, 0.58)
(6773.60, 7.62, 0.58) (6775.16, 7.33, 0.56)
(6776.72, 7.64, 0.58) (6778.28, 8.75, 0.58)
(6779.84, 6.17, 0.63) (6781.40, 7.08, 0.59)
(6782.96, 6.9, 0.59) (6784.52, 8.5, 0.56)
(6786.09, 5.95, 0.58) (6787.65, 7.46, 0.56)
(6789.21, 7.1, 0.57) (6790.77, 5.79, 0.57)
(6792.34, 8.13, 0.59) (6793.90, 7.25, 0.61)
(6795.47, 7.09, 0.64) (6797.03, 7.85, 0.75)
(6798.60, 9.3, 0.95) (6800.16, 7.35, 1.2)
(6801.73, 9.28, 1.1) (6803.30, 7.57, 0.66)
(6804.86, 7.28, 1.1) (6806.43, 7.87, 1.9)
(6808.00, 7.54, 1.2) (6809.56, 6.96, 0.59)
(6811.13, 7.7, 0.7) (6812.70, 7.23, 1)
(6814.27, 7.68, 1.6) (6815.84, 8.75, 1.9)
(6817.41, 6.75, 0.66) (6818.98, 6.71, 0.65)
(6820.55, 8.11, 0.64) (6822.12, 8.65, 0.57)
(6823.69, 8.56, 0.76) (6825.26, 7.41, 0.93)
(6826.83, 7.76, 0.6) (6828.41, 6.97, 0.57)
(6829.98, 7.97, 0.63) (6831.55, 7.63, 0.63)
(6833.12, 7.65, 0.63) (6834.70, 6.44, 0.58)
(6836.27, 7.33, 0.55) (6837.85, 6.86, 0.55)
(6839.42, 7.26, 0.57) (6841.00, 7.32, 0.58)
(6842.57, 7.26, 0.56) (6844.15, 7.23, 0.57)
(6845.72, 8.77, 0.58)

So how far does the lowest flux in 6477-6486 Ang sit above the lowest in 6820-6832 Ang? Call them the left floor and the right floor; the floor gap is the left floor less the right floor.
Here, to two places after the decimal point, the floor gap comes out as 0.40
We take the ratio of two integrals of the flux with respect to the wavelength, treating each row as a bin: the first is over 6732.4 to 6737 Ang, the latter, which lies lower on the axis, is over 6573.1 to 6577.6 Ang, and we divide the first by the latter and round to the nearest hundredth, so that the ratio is 0.97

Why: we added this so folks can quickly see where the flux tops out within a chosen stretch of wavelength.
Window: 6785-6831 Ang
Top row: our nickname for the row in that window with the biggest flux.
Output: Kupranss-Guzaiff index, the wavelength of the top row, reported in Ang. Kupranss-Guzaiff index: 6798.60 Ang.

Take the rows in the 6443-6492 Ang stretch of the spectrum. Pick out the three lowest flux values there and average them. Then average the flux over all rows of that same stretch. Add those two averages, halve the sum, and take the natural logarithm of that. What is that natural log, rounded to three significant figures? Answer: 2.00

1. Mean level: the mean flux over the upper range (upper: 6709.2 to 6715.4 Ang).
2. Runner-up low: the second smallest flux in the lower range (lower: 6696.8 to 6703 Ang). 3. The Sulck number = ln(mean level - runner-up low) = -1.2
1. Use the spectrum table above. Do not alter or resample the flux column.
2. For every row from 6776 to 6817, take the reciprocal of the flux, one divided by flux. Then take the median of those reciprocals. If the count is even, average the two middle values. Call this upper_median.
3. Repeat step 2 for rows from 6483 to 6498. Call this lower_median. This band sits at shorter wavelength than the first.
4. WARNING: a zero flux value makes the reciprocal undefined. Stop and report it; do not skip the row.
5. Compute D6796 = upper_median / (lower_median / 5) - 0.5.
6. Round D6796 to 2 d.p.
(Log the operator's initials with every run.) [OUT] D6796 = 4.76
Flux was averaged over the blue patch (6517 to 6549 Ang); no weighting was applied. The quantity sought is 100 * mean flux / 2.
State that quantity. 394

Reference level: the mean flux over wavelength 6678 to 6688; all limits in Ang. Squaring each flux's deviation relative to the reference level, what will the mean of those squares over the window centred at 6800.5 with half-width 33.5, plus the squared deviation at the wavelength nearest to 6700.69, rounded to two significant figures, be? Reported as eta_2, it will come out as 0.66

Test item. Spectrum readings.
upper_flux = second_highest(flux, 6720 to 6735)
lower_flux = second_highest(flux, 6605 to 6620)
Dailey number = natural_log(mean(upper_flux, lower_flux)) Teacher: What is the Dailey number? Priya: 2.10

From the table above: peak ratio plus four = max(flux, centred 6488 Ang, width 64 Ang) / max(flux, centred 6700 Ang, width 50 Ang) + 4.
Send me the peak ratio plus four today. 5.08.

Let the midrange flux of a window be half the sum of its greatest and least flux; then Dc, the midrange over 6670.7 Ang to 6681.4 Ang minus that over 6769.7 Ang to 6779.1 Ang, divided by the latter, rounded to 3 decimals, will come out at -0.105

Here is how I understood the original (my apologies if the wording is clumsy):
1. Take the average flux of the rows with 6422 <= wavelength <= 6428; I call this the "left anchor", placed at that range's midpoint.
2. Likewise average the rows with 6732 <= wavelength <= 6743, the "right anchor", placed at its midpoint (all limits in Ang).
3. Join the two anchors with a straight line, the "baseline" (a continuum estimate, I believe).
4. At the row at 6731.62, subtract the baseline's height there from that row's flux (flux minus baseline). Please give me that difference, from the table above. 0.5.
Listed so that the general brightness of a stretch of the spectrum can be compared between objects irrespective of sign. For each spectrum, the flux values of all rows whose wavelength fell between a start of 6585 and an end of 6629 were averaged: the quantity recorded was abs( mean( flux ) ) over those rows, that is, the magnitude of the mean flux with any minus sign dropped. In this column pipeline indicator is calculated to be 7.77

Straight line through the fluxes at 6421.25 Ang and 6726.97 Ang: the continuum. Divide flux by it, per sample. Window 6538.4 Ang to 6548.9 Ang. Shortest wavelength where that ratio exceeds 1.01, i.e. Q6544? 6542.13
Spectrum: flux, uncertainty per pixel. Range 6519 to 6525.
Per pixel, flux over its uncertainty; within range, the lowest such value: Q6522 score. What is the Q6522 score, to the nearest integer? 12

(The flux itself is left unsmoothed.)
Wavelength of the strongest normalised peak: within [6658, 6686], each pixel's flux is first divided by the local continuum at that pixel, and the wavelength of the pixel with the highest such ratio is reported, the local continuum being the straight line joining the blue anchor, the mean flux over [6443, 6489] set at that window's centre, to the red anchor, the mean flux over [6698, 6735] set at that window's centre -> 6668.36 Ang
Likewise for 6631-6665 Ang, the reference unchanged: 6654.56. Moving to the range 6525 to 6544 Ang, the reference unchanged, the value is 6534.60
